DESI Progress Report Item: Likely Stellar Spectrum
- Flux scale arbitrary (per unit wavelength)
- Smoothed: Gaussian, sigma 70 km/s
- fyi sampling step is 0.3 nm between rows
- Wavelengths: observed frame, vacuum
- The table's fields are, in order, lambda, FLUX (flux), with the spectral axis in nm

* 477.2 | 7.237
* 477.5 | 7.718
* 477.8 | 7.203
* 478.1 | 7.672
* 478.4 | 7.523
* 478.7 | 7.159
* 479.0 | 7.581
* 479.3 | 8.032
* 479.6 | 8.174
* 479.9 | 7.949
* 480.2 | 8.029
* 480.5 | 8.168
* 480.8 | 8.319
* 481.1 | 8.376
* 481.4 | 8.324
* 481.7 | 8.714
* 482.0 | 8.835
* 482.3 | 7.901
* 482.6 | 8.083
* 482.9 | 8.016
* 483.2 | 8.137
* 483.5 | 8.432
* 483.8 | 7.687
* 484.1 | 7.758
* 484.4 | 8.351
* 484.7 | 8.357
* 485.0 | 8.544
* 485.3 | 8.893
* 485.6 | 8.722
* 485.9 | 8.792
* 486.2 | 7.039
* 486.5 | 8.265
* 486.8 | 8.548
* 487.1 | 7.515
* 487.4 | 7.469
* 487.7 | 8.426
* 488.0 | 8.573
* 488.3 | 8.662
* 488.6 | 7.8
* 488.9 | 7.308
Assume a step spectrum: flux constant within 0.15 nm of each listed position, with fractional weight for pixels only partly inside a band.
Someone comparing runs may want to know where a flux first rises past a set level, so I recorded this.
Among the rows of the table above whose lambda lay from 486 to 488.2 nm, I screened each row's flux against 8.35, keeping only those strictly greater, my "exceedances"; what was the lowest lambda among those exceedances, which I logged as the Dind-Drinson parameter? 486.8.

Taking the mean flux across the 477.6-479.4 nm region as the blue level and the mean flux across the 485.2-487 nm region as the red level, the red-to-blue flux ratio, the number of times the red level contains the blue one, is 1.11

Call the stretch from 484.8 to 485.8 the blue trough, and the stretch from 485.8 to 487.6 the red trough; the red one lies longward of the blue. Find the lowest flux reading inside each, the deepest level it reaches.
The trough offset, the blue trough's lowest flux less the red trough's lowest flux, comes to 1.5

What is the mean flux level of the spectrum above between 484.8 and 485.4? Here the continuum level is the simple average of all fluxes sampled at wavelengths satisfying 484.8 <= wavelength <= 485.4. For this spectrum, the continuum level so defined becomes 8.7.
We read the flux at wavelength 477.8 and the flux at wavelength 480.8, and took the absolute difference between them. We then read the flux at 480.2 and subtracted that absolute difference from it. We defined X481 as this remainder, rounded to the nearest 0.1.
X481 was 6.9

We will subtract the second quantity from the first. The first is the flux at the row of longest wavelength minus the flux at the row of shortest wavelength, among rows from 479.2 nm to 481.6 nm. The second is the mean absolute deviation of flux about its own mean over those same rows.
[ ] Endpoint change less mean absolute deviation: 0.17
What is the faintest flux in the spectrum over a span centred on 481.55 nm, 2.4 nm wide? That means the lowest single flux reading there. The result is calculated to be 7.901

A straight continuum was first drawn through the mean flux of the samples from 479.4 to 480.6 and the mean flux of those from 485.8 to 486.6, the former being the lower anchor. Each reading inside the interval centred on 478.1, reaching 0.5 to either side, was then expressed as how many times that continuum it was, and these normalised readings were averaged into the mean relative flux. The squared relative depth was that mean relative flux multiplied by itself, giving 0.85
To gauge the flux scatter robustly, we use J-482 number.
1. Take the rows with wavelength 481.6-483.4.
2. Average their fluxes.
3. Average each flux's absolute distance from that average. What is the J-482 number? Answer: 0.33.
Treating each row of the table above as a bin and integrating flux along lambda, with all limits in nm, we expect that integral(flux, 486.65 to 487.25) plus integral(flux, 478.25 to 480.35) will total 21.2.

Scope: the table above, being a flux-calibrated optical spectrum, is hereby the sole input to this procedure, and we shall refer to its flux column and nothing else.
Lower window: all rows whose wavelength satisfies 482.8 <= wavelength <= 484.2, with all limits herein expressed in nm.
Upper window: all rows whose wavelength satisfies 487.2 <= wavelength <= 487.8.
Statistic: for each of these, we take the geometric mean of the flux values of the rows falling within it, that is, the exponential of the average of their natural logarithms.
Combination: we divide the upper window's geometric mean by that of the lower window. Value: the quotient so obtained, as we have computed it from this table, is 0.99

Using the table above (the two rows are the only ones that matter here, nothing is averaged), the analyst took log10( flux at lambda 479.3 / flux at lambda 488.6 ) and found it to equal 0.013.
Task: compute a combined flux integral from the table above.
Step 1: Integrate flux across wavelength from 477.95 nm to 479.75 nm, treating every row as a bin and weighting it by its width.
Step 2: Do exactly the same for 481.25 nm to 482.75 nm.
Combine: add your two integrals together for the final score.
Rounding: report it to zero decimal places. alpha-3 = 26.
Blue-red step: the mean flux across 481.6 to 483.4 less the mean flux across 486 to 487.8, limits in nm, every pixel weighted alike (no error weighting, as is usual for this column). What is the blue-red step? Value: 0.4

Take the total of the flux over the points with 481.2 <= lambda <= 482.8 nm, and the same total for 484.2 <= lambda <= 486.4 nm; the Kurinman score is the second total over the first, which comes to 1.4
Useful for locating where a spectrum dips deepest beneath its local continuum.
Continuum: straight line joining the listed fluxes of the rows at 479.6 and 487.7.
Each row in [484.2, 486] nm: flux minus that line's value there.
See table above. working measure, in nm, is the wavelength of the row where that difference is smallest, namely 484.7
